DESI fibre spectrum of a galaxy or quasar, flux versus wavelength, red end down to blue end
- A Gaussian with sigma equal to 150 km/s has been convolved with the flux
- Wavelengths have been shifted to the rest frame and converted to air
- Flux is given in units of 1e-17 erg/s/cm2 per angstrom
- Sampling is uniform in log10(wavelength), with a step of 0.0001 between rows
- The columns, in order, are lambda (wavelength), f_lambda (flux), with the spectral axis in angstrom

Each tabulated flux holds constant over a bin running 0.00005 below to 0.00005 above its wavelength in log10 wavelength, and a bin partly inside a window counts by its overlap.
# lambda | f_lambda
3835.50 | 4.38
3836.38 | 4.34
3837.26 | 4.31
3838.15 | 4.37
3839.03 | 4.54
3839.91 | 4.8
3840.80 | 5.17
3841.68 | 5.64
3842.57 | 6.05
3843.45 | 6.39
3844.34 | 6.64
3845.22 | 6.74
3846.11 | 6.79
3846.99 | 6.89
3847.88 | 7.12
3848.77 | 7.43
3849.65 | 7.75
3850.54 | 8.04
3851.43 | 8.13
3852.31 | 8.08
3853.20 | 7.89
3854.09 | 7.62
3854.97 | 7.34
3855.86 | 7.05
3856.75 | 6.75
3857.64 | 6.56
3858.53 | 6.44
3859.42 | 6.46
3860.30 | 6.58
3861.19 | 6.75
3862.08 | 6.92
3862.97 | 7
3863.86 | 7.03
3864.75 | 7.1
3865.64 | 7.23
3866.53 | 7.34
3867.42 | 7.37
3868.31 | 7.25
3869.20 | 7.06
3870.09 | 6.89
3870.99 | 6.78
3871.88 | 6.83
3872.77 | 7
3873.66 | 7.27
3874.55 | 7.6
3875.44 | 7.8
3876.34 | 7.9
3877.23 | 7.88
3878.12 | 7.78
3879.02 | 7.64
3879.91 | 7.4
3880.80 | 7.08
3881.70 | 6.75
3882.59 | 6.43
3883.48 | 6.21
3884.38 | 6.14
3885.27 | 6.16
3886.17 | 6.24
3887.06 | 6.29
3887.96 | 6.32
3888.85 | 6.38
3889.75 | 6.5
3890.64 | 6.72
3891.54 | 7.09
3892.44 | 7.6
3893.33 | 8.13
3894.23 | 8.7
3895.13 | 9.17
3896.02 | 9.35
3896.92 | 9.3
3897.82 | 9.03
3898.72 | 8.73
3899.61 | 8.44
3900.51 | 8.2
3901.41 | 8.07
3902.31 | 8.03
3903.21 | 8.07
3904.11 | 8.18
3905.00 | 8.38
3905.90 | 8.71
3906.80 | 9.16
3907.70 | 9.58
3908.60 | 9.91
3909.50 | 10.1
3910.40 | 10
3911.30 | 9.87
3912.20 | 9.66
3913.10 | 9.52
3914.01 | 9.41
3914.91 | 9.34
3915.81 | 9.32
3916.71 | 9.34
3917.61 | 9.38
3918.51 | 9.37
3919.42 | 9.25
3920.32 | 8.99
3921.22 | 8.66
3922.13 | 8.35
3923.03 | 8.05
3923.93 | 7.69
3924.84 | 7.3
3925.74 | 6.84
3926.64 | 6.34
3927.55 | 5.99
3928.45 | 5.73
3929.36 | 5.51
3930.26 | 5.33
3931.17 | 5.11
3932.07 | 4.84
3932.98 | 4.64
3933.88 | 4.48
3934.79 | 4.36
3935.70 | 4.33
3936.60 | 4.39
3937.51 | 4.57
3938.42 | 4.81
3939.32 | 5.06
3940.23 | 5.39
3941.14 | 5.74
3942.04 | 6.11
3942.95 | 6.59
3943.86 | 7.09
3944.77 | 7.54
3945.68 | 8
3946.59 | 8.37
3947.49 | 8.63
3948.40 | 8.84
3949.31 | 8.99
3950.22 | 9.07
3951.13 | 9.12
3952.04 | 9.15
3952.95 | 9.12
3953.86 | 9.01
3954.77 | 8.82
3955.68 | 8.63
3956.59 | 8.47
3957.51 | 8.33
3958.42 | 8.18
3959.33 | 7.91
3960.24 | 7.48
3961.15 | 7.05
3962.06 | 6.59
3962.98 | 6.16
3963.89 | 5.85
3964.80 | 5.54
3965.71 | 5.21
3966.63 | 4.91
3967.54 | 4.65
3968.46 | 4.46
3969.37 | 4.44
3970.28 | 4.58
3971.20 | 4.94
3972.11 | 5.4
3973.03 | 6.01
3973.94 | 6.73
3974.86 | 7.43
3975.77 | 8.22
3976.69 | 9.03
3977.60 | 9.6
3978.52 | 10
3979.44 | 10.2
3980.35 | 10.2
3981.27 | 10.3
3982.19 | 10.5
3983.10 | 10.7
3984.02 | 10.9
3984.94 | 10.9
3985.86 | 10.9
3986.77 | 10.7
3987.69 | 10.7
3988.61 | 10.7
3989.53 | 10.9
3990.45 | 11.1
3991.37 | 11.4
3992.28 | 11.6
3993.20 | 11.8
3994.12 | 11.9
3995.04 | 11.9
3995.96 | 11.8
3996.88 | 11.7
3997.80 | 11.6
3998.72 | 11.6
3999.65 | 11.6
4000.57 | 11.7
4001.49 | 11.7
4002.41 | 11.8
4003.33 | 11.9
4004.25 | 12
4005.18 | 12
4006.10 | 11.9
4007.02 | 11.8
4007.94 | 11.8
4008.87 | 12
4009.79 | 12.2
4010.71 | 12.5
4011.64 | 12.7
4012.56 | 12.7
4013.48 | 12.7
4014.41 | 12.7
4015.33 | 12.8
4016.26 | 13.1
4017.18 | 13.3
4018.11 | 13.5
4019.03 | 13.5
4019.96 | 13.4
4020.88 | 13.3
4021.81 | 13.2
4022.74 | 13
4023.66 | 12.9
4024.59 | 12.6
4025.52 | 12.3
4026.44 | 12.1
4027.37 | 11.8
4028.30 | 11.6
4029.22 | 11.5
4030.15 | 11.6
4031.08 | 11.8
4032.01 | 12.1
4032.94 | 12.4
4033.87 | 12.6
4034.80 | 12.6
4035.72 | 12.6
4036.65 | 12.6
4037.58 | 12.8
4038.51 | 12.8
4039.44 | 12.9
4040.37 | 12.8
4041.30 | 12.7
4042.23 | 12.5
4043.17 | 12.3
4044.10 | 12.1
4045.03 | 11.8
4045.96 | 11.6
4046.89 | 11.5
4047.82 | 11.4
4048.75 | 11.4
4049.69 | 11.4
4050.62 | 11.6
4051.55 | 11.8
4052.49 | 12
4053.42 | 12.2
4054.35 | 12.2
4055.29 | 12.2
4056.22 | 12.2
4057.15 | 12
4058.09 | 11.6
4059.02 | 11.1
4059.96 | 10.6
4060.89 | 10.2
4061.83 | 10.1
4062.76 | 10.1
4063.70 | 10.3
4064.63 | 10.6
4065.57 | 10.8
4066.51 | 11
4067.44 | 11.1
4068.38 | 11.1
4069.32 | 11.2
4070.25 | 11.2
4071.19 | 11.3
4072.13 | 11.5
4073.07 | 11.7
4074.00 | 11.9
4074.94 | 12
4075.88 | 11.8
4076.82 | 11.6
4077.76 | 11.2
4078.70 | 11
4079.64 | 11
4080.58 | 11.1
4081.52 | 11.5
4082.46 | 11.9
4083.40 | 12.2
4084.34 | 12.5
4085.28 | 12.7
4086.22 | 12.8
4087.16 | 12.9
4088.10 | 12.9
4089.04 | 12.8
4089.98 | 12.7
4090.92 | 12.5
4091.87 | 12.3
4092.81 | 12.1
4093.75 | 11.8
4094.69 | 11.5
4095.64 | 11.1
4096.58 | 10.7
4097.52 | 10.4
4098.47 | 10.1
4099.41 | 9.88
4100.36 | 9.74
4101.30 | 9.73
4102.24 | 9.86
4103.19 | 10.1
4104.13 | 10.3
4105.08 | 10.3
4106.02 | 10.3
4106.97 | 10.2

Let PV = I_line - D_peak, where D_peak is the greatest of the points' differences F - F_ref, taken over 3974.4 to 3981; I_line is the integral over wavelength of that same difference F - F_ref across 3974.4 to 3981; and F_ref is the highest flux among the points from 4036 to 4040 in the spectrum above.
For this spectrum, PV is -21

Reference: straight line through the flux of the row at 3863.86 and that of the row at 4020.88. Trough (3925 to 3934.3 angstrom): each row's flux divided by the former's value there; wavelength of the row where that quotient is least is 3933.88 angstrom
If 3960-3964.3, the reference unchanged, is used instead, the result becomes 3963.89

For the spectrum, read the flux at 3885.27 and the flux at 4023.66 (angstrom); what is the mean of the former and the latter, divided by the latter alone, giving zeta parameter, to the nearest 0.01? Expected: 0.74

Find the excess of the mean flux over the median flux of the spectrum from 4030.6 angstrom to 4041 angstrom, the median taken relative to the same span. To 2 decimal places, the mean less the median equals -0.05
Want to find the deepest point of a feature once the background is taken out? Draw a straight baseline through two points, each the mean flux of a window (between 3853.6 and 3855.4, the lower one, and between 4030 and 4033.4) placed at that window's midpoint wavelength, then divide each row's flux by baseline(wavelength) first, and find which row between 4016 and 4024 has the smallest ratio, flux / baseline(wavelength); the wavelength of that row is 4023.66 angstrom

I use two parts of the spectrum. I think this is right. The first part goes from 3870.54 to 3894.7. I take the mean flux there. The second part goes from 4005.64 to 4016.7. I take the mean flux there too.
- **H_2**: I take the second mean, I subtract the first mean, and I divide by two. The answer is 2.7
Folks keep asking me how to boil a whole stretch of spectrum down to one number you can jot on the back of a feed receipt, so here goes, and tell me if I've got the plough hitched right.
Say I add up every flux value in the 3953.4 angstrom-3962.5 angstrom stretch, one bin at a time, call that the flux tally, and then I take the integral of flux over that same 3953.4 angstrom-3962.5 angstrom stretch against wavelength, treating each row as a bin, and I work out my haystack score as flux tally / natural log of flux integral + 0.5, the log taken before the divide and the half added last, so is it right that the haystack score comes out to 19.2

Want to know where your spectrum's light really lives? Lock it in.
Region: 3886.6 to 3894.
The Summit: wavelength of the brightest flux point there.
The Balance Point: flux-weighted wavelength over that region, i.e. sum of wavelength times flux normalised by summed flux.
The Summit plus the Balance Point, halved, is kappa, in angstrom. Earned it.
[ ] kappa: 3891.9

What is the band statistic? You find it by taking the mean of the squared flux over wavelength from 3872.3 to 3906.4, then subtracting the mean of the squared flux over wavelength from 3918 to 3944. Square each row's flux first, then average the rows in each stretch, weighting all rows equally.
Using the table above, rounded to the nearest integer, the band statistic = 17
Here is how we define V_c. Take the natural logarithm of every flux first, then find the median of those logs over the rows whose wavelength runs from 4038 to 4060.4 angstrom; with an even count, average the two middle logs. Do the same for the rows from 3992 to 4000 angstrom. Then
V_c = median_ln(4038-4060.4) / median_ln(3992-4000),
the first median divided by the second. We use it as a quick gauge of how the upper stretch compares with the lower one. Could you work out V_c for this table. 1.01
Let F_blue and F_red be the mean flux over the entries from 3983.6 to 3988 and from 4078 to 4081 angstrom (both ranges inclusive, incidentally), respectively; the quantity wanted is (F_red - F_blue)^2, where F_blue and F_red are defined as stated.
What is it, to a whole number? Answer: 0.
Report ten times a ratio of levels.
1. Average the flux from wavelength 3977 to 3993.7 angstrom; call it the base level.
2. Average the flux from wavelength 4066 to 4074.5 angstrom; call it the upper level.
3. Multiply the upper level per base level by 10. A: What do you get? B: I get 10.6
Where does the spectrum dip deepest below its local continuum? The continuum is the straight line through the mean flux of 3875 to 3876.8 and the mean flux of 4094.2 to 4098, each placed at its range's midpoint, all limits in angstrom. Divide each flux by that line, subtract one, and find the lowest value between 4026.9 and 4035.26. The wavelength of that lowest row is 4029.22 angstrom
